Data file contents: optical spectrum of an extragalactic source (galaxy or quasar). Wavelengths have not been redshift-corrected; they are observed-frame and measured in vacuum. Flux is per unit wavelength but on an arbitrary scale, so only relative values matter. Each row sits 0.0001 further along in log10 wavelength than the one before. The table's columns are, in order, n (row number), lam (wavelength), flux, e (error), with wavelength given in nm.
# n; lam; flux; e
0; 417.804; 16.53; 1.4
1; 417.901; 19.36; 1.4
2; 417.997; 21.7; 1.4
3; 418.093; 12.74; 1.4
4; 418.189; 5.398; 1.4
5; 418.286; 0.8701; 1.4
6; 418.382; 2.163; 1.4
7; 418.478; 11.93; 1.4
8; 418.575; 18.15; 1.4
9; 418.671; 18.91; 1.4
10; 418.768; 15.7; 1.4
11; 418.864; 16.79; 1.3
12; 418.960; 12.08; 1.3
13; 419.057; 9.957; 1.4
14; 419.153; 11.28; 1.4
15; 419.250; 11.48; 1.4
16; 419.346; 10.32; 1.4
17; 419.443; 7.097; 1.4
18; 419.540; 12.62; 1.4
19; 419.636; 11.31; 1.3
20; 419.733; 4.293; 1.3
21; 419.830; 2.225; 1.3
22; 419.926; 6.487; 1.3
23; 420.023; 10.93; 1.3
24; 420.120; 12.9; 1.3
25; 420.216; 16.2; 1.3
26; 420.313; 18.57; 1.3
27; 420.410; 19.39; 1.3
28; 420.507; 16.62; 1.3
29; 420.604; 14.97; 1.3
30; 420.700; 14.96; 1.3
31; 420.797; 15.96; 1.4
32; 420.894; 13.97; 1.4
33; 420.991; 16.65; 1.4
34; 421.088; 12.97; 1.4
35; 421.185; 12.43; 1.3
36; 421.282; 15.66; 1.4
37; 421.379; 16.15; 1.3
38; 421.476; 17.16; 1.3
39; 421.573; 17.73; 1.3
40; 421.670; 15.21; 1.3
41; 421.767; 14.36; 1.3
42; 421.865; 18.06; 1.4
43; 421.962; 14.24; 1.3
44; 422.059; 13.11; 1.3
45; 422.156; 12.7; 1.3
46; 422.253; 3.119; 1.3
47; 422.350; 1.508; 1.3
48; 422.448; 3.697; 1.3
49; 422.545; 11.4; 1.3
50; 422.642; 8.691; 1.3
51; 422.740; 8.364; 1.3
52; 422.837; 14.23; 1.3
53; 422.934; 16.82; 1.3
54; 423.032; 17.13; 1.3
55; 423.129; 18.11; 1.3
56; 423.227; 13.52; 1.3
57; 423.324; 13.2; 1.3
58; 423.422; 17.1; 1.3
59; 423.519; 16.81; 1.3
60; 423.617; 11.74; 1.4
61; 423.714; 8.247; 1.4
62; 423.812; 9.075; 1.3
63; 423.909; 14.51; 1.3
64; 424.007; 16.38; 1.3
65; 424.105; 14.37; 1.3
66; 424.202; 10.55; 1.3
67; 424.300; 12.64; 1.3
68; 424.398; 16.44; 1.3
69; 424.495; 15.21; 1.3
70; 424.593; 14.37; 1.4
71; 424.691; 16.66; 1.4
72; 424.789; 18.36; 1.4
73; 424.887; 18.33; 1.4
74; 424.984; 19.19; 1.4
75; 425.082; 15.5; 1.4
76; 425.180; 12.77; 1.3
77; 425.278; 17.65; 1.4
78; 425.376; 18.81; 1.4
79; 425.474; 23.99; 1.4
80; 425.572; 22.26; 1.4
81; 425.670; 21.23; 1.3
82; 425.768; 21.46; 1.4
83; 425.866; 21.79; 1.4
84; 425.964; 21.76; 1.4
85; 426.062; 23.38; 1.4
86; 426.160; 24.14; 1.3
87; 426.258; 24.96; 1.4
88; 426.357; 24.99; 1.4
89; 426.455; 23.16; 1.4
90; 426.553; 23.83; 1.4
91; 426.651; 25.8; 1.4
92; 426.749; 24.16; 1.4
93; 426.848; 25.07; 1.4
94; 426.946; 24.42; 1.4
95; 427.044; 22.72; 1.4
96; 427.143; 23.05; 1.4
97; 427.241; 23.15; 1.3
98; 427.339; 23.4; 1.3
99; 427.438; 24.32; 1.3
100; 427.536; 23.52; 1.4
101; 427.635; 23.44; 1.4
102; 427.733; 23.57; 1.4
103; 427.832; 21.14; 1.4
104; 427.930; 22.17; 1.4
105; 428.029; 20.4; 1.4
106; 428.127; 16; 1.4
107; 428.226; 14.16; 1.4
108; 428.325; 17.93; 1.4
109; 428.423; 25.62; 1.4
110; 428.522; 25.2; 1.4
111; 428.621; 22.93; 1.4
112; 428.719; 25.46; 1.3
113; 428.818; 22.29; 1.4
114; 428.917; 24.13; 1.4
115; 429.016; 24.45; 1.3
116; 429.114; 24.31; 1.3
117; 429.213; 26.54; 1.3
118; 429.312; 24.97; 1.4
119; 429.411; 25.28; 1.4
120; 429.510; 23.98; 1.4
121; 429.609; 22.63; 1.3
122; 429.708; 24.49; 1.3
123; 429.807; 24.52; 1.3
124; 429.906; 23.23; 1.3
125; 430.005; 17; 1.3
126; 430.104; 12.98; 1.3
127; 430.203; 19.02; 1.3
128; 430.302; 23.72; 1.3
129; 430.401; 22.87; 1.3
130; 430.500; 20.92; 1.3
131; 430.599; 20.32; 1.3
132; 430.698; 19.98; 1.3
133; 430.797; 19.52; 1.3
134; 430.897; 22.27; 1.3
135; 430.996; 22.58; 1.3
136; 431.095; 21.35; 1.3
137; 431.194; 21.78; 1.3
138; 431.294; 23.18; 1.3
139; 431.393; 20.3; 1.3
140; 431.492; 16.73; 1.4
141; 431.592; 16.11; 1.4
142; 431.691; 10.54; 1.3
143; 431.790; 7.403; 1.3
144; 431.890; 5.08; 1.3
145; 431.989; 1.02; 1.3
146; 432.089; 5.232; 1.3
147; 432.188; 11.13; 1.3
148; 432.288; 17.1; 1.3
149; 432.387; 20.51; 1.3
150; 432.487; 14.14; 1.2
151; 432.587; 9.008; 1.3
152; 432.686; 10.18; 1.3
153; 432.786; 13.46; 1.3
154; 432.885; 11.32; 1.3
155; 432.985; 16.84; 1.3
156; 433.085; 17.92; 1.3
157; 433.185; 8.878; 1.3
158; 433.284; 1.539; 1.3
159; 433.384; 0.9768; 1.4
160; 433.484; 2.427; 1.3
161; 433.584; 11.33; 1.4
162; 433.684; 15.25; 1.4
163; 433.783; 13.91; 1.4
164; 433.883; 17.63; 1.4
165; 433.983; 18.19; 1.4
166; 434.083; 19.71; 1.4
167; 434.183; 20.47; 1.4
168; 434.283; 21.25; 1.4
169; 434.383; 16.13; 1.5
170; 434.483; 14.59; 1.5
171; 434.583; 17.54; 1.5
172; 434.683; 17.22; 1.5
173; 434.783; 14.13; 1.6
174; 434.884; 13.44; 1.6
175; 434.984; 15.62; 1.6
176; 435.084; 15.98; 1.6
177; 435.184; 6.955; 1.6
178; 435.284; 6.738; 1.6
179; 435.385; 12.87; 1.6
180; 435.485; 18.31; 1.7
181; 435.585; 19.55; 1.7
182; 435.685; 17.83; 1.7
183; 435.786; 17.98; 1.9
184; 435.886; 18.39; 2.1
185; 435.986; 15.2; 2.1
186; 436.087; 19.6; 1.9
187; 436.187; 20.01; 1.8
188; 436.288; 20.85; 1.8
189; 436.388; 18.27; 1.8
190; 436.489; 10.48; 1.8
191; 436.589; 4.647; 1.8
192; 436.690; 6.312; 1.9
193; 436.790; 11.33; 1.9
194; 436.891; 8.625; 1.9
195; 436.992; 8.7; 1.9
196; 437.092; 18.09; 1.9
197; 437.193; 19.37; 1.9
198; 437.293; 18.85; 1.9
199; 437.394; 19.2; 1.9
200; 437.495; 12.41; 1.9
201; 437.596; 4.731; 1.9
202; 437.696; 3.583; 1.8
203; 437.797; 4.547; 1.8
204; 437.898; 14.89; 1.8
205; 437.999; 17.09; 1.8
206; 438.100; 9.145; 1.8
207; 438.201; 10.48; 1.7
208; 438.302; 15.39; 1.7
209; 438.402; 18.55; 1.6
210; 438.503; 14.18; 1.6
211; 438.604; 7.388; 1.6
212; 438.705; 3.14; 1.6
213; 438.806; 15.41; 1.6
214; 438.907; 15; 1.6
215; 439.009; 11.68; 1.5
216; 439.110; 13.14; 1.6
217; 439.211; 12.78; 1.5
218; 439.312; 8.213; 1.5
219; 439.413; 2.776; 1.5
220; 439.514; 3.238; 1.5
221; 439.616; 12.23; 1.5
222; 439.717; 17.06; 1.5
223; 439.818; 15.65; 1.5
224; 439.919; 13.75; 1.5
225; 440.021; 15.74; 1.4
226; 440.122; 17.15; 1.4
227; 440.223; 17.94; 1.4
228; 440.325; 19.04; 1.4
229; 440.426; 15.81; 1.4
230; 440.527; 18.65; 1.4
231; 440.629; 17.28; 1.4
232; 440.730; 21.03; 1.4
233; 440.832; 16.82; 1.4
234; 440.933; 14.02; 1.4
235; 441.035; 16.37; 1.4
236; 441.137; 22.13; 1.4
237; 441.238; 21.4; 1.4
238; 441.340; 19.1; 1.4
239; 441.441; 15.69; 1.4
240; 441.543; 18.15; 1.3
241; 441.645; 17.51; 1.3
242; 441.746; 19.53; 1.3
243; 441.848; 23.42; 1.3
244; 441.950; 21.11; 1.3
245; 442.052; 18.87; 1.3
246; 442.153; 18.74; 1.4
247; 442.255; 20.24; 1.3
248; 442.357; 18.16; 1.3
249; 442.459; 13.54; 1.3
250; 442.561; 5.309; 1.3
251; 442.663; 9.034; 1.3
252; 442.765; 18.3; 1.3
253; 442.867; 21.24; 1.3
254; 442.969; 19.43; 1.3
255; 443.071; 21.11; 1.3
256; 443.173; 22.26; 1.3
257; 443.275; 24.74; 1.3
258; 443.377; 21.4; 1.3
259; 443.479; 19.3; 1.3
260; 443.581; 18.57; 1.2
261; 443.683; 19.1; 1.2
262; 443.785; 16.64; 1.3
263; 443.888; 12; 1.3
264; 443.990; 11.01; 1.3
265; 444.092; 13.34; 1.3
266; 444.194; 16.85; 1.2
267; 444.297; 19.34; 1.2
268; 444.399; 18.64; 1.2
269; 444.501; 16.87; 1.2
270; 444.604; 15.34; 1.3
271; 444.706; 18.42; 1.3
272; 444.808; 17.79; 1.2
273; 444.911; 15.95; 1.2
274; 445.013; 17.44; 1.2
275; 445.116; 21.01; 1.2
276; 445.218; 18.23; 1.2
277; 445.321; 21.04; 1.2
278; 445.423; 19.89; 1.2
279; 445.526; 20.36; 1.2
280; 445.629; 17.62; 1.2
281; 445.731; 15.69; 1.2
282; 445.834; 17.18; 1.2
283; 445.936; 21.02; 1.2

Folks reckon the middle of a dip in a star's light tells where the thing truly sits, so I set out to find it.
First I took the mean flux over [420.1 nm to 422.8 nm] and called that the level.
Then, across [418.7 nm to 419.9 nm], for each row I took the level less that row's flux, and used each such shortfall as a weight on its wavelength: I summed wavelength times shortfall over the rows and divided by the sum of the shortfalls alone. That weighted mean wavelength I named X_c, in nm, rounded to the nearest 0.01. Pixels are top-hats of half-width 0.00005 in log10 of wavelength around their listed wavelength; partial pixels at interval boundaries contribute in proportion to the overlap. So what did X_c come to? 419.65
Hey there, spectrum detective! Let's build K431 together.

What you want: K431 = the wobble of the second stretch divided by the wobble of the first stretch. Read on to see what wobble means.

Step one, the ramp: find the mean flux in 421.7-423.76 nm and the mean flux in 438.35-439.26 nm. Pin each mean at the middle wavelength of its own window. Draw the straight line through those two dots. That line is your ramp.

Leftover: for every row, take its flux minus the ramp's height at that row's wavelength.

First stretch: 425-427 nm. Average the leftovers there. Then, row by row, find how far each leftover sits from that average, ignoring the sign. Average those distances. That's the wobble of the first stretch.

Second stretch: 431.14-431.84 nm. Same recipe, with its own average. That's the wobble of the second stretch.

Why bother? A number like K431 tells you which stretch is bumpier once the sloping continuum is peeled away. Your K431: 1.8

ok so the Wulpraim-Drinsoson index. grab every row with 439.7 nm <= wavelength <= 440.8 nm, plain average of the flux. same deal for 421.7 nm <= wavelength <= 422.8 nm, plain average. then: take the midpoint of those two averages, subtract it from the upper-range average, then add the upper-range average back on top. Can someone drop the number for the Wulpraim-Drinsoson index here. 21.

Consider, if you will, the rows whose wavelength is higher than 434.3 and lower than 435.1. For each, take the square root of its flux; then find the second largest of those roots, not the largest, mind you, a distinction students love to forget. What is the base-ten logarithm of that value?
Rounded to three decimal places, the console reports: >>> 0.618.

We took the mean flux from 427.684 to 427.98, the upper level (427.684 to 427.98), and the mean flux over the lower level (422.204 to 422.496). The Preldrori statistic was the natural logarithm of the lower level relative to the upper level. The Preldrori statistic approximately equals -2.1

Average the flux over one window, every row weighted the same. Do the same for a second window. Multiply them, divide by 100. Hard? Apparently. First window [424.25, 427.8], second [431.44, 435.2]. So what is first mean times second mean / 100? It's 2.7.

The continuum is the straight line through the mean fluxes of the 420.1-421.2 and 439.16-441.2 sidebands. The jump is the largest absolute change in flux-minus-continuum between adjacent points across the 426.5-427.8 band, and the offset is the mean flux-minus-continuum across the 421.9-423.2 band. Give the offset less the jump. -6.4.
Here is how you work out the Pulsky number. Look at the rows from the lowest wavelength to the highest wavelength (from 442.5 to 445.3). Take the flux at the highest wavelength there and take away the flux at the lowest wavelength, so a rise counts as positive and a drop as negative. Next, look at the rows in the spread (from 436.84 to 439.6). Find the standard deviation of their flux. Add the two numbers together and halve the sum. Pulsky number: 9.2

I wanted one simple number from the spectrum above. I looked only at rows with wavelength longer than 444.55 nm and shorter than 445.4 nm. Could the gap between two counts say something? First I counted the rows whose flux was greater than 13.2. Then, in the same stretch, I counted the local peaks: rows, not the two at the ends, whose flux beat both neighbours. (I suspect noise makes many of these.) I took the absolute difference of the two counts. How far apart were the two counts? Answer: 6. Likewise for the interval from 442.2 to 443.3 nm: 8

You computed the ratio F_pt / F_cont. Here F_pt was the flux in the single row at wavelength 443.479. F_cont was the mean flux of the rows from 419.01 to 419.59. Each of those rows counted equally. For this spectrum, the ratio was 1.8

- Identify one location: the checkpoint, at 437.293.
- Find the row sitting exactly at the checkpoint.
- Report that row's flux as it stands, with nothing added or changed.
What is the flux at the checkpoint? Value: 18.85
